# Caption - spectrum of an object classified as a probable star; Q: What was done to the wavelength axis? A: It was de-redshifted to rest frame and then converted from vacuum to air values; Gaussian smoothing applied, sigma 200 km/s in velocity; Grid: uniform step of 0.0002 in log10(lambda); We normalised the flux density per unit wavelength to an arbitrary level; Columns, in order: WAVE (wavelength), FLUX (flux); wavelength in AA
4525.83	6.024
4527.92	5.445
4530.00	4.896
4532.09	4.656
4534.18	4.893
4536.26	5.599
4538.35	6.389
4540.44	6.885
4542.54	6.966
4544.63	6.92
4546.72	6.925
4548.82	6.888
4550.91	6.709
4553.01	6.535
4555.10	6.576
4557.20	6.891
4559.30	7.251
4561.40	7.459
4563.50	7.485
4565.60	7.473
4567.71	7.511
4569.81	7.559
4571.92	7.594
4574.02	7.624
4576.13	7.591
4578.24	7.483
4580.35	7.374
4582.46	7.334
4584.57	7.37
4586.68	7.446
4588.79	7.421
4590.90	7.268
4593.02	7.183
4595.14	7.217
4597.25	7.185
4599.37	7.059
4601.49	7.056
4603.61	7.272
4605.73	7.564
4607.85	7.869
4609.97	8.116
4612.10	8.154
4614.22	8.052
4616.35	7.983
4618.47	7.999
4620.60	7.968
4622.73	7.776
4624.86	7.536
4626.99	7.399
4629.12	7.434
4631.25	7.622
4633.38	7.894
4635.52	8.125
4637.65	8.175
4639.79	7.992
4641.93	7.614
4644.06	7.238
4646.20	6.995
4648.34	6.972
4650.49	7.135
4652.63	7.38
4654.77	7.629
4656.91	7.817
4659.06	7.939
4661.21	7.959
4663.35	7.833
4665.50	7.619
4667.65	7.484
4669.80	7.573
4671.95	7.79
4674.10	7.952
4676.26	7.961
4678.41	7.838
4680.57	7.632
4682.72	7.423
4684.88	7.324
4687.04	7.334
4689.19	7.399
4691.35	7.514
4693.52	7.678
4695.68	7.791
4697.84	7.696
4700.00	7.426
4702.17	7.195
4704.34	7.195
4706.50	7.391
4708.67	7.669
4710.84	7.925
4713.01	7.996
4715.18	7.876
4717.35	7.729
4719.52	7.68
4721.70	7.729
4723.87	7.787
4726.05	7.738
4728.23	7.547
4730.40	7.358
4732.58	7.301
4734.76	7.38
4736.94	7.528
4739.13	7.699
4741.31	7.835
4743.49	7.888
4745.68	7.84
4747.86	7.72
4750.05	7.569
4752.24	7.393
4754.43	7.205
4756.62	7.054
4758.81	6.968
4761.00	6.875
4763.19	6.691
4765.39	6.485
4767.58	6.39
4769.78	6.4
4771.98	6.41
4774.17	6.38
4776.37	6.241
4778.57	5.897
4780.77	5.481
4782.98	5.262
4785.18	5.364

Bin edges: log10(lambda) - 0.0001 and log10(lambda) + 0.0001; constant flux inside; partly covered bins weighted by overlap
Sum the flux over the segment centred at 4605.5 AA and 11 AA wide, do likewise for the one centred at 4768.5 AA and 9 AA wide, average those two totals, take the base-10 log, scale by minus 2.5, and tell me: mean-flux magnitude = -3.76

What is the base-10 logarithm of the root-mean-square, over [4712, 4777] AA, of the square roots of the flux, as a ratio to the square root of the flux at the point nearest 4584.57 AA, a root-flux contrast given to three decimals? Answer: -0.002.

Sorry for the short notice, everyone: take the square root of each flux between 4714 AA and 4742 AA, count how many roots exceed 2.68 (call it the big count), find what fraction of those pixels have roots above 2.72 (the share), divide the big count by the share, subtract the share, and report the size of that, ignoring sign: 16.1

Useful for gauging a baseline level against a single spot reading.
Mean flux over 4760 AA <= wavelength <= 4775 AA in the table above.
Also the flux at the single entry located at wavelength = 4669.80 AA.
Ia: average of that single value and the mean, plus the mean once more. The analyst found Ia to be 13.6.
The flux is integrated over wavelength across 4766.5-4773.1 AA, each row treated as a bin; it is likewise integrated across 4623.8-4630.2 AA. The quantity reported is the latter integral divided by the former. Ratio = 1.13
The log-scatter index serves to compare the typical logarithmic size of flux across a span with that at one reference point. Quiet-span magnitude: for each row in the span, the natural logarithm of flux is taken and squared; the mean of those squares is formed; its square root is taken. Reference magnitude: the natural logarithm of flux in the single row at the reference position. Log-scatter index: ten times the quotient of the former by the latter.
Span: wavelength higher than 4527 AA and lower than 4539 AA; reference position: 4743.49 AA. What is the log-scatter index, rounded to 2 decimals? 8.08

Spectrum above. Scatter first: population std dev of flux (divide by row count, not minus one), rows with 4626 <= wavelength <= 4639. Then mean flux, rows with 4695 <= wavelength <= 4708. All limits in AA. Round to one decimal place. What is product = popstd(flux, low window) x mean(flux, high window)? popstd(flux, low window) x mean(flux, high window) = 2.3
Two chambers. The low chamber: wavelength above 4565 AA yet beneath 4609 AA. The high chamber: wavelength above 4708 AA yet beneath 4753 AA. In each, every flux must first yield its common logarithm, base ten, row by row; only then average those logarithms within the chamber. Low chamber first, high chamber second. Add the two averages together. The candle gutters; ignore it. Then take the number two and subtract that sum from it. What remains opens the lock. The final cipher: 0.246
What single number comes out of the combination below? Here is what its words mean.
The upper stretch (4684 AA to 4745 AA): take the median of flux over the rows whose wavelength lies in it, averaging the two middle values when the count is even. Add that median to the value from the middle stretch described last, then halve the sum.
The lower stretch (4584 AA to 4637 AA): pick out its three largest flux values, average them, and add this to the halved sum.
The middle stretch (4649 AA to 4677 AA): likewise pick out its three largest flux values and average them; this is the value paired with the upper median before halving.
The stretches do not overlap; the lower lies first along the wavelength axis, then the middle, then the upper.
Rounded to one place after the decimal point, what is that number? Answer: 15.9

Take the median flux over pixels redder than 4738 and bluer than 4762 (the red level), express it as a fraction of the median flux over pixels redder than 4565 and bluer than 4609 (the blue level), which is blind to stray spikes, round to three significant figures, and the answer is 1.02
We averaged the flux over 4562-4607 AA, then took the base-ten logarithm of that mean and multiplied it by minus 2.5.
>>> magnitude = -2.17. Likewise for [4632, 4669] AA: -2.21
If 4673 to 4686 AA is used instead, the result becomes -2.21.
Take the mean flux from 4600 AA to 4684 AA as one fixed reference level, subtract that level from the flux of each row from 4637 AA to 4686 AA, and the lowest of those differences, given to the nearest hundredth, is -0.71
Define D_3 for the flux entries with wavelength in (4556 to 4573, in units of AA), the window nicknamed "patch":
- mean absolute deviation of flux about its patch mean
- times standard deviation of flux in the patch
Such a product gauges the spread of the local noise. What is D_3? 0.04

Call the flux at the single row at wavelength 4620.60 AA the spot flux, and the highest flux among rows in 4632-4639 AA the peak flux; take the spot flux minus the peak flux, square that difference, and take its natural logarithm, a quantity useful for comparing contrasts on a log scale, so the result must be -3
